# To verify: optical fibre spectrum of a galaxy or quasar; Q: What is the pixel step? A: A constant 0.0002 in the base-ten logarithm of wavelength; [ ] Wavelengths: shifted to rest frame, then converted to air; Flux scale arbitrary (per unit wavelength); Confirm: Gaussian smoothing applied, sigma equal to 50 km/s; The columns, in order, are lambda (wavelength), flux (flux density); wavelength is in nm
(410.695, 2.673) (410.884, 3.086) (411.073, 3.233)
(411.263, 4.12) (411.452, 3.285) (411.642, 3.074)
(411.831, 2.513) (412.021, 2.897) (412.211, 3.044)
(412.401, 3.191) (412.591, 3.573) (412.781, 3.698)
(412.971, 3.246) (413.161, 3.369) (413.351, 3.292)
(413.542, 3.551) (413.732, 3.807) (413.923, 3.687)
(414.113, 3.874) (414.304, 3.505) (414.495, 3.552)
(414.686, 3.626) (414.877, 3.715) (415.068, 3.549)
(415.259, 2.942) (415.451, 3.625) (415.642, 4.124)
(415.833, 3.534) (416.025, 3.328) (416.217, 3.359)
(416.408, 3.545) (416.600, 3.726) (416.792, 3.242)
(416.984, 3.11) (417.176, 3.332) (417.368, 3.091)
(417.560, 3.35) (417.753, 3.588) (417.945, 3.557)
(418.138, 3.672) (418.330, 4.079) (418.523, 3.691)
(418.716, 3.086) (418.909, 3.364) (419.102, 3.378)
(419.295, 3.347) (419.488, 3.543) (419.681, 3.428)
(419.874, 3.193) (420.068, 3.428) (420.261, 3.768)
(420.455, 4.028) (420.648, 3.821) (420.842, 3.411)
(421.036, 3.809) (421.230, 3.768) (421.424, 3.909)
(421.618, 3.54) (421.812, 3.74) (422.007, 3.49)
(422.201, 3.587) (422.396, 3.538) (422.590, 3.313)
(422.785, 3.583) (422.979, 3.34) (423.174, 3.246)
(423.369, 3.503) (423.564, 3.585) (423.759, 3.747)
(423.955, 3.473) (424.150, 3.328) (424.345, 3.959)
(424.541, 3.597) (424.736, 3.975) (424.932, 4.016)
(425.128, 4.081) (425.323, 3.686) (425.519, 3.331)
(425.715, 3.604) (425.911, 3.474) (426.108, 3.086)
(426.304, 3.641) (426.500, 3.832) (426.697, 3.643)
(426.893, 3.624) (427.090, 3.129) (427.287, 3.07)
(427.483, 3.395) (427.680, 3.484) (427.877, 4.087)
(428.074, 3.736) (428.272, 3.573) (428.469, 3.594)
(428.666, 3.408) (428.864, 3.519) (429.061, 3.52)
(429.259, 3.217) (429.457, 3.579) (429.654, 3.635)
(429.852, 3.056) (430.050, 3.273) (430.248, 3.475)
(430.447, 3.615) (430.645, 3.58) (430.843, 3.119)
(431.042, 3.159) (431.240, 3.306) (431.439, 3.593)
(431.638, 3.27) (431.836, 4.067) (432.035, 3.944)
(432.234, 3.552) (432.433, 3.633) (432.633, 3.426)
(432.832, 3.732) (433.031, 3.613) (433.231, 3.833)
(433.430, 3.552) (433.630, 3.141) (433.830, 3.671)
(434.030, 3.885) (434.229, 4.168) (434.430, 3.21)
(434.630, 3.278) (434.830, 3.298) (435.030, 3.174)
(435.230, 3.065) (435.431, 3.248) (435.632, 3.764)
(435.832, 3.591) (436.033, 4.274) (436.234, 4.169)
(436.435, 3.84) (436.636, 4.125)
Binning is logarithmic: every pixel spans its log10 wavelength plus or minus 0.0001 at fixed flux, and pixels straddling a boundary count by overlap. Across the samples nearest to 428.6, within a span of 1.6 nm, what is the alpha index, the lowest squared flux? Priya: 10.3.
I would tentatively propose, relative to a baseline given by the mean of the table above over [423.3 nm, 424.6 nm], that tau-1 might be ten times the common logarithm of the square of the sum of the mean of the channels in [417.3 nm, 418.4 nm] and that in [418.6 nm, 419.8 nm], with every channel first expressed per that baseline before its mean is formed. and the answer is 5.67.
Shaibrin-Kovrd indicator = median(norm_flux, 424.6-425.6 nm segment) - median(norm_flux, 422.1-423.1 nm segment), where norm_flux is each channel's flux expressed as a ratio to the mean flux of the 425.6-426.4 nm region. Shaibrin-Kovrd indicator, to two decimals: 0.13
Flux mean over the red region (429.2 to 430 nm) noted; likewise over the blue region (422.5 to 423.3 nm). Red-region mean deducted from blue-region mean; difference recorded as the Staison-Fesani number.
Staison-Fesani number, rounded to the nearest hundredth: 0.00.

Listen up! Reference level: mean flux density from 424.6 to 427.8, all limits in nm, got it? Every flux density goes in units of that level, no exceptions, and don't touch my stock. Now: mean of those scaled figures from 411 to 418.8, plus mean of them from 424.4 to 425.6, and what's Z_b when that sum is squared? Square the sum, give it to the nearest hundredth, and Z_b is 4.11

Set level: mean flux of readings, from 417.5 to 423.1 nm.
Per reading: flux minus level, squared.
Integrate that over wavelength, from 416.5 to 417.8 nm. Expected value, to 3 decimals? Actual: 0.127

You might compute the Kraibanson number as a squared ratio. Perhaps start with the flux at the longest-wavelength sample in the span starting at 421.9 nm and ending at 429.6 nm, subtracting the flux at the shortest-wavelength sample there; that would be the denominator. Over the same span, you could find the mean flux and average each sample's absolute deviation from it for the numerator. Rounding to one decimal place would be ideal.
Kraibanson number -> 4.4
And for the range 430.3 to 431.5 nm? 83.2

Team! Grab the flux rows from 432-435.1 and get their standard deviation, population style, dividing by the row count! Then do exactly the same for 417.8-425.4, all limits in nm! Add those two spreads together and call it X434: 0.54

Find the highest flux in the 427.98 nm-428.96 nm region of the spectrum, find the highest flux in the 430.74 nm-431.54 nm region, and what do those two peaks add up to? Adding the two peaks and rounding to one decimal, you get 7.3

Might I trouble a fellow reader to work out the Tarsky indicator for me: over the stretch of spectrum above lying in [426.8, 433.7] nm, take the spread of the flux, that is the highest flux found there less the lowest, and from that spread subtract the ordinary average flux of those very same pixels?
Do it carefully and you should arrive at -2.47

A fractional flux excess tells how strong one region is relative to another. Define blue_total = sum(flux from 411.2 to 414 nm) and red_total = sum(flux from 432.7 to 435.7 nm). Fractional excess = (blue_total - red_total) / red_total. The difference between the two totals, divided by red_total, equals -0.04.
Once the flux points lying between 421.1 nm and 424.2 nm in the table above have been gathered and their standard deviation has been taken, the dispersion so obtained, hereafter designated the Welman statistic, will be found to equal 0.18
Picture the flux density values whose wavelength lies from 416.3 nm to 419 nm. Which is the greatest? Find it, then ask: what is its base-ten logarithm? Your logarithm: 0.611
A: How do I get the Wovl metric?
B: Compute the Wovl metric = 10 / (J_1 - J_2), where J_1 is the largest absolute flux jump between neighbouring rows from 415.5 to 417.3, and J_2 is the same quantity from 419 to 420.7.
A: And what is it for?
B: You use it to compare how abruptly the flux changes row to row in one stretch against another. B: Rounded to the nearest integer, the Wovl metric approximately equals 40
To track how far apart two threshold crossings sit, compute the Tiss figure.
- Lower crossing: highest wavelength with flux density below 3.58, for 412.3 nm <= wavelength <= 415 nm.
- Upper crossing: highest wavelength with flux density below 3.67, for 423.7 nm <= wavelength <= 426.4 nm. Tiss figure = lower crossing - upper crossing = -11.81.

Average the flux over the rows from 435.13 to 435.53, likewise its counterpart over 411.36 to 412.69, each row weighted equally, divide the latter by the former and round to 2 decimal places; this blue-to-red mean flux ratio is 0.98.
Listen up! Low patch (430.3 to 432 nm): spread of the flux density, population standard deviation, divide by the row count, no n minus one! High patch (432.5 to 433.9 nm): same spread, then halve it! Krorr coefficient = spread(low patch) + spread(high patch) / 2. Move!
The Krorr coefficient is 0.40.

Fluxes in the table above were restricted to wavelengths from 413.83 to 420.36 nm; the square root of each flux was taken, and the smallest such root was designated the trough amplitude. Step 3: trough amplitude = 1.72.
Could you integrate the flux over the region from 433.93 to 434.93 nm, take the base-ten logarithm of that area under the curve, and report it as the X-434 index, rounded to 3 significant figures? 0.553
